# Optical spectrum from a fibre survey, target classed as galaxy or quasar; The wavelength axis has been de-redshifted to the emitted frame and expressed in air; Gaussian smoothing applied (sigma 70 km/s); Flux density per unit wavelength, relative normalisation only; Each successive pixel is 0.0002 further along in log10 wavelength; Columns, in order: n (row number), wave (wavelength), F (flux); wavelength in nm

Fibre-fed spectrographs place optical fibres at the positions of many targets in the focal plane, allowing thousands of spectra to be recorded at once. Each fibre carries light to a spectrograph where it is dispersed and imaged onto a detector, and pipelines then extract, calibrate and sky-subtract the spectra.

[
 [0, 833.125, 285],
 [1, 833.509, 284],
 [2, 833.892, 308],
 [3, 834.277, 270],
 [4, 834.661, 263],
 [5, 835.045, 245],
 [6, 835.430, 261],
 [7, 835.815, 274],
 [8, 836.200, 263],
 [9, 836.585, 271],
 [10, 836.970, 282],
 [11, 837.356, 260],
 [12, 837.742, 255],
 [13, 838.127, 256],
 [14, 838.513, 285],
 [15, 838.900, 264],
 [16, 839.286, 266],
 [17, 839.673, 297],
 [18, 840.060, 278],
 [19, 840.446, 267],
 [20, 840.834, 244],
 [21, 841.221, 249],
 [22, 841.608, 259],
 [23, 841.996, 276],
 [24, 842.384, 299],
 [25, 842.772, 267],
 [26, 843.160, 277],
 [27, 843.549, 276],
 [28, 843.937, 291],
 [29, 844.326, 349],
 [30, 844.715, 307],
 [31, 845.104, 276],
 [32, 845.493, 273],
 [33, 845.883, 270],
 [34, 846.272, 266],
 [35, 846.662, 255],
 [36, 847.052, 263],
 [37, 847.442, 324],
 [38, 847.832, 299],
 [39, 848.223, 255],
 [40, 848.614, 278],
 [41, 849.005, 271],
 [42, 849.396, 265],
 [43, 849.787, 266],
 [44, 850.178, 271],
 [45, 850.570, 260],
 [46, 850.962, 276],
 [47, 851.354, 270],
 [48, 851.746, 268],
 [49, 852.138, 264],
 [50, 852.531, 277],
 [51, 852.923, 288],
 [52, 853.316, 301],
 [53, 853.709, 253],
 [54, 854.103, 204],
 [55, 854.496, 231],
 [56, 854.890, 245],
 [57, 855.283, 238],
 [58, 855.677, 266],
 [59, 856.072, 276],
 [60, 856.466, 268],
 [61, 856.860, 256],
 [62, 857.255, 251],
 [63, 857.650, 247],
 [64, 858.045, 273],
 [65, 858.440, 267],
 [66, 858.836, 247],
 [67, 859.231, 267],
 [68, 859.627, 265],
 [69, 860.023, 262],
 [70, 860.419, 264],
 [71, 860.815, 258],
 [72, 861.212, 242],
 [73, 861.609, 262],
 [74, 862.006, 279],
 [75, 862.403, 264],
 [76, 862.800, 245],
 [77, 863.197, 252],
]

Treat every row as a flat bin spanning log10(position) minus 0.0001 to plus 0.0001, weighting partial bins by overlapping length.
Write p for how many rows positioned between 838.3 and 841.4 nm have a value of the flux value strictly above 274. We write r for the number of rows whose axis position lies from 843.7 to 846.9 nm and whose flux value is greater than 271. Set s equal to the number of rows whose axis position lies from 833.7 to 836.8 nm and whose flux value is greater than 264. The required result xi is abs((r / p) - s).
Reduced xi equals 2.3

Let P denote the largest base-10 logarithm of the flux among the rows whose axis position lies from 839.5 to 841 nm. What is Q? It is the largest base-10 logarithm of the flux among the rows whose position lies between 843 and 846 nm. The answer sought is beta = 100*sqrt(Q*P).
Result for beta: 251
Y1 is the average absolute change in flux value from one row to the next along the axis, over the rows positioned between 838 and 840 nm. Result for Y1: 21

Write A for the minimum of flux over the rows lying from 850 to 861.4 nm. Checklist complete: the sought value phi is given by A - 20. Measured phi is 184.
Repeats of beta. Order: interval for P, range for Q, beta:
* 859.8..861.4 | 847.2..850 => 247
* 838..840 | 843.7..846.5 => 251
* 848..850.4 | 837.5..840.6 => 246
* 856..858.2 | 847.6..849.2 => 246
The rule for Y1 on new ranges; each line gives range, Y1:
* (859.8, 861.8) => 11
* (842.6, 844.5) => 21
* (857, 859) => 14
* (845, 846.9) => 5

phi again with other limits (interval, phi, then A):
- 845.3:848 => 235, 255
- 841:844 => 229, 249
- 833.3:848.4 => 224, 244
